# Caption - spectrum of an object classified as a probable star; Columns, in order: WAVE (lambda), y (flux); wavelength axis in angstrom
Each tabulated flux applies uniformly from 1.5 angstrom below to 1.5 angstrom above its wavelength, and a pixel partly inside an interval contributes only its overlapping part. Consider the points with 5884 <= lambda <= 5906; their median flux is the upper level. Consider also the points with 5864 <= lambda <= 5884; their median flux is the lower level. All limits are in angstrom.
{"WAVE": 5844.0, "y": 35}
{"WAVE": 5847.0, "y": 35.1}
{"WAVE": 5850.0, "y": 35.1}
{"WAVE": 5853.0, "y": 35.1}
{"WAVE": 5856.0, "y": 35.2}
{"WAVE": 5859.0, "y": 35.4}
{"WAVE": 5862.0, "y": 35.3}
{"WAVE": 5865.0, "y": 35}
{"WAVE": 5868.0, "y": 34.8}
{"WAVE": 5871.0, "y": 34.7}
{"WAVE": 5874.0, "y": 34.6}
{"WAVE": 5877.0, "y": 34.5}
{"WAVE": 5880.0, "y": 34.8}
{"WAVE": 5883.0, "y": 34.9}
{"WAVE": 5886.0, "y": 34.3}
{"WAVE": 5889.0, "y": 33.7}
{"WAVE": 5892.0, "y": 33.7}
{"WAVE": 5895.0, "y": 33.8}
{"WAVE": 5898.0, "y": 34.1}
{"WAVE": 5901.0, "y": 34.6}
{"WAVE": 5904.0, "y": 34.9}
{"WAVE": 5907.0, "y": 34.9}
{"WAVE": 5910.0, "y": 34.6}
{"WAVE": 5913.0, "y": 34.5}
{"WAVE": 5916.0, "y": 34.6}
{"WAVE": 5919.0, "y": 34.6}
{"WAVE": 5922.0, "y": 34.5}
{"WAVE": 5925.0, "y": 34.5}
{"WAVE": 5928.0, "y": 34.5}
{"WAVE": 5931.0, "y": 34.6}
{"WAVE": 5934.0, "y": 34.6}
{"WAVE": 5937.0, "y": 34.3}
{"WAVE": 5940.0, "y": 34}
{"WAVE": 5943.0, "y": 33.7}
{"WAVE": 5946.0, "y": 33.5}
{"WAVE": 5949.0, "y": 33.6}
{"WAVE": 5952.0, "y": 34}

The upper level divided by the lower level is 0.98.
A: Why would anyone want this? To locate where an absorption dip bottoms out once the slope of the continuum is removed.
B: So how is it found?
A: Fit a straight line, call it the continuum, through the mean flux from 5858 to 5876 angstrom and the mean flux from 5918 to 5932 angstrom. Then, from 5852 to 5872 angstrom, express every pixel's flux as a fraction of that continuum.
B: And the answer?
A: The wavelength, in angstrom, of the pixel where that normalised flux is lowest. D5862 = 5871.0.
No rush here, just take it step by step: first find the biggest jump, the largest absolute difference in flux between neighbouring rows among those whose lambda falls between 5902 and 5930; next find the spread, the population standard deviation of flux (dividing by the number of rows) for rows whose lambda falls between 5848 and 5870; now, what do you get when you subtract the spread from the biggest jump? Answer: 0.1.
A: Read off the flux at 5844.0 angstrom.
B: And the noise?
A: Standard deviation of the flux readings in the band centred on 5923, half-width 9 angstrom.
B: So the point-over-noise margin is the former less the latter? 34.95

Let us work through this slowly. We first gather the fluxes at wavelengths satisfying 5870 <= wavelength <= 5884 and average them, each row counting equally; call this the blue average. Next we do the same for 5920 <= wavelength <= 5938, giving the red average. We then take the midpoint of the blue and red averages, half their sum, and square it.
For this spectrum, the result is 1197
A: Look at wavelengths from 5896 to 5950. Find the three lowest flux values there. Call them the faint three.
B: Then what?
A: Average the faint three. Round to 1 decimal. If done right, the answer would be 33.6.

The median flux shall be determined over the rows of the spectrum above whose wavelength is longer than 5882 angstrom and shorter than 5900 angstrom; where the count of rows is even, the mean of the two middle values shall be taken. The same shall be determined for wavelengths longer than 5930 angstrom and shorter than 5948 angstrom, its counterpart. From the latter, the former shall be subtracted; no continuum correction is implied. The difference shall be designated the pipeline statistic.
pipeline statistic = 0.2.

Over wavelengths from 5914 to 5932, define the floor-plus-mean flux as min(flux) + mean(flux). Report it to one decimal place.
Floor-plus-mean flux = 69.0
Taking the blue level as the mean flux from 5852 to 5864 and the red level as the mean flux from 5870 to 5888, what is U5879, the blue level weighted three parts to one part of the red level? 35.1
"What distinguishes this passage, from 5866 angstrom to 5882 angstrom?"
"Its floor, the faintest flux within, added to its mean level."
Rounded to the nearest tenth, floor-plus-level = 69.2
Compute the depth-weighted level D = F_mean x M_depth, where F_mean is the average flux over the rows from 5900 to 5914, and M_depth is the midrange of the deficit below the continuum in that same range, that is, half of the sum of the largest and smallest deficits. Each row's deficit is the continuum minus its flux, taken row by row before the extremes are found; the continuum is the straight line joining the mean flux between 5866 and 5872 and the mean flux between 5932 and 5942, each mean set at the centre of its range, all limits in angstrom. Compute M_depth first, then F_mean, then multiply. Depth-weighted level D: -8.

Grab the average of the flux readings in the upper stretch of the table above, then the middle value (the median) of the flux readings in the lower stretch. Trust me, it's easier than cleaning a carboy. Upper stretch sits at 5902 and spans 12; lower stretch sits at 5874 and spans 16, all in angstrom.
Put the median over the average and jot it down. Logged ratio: 1.00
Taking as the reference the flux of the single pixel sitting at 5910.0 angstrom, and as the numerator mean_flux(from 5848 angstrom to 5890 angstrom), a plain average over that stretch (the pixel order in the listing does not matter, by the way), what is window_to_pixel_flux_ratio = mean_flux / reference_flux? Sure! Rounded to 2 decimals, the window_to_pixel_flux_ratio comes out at 1.01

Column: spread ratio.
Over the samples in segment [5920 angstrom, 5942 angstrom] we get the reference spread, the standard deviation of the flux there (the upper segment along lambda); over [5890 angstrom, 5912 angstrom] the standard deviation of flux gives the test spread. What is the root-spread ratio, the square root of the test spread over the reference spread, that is 1.5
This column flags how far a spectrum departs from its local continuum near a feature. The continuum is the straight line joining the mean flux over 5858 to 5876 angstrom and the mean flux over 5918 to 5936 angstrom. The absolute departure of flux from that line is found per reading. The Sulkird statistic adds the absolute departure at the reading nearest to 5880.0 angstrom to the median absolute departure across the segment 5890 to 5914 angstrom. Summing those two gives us 0.3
